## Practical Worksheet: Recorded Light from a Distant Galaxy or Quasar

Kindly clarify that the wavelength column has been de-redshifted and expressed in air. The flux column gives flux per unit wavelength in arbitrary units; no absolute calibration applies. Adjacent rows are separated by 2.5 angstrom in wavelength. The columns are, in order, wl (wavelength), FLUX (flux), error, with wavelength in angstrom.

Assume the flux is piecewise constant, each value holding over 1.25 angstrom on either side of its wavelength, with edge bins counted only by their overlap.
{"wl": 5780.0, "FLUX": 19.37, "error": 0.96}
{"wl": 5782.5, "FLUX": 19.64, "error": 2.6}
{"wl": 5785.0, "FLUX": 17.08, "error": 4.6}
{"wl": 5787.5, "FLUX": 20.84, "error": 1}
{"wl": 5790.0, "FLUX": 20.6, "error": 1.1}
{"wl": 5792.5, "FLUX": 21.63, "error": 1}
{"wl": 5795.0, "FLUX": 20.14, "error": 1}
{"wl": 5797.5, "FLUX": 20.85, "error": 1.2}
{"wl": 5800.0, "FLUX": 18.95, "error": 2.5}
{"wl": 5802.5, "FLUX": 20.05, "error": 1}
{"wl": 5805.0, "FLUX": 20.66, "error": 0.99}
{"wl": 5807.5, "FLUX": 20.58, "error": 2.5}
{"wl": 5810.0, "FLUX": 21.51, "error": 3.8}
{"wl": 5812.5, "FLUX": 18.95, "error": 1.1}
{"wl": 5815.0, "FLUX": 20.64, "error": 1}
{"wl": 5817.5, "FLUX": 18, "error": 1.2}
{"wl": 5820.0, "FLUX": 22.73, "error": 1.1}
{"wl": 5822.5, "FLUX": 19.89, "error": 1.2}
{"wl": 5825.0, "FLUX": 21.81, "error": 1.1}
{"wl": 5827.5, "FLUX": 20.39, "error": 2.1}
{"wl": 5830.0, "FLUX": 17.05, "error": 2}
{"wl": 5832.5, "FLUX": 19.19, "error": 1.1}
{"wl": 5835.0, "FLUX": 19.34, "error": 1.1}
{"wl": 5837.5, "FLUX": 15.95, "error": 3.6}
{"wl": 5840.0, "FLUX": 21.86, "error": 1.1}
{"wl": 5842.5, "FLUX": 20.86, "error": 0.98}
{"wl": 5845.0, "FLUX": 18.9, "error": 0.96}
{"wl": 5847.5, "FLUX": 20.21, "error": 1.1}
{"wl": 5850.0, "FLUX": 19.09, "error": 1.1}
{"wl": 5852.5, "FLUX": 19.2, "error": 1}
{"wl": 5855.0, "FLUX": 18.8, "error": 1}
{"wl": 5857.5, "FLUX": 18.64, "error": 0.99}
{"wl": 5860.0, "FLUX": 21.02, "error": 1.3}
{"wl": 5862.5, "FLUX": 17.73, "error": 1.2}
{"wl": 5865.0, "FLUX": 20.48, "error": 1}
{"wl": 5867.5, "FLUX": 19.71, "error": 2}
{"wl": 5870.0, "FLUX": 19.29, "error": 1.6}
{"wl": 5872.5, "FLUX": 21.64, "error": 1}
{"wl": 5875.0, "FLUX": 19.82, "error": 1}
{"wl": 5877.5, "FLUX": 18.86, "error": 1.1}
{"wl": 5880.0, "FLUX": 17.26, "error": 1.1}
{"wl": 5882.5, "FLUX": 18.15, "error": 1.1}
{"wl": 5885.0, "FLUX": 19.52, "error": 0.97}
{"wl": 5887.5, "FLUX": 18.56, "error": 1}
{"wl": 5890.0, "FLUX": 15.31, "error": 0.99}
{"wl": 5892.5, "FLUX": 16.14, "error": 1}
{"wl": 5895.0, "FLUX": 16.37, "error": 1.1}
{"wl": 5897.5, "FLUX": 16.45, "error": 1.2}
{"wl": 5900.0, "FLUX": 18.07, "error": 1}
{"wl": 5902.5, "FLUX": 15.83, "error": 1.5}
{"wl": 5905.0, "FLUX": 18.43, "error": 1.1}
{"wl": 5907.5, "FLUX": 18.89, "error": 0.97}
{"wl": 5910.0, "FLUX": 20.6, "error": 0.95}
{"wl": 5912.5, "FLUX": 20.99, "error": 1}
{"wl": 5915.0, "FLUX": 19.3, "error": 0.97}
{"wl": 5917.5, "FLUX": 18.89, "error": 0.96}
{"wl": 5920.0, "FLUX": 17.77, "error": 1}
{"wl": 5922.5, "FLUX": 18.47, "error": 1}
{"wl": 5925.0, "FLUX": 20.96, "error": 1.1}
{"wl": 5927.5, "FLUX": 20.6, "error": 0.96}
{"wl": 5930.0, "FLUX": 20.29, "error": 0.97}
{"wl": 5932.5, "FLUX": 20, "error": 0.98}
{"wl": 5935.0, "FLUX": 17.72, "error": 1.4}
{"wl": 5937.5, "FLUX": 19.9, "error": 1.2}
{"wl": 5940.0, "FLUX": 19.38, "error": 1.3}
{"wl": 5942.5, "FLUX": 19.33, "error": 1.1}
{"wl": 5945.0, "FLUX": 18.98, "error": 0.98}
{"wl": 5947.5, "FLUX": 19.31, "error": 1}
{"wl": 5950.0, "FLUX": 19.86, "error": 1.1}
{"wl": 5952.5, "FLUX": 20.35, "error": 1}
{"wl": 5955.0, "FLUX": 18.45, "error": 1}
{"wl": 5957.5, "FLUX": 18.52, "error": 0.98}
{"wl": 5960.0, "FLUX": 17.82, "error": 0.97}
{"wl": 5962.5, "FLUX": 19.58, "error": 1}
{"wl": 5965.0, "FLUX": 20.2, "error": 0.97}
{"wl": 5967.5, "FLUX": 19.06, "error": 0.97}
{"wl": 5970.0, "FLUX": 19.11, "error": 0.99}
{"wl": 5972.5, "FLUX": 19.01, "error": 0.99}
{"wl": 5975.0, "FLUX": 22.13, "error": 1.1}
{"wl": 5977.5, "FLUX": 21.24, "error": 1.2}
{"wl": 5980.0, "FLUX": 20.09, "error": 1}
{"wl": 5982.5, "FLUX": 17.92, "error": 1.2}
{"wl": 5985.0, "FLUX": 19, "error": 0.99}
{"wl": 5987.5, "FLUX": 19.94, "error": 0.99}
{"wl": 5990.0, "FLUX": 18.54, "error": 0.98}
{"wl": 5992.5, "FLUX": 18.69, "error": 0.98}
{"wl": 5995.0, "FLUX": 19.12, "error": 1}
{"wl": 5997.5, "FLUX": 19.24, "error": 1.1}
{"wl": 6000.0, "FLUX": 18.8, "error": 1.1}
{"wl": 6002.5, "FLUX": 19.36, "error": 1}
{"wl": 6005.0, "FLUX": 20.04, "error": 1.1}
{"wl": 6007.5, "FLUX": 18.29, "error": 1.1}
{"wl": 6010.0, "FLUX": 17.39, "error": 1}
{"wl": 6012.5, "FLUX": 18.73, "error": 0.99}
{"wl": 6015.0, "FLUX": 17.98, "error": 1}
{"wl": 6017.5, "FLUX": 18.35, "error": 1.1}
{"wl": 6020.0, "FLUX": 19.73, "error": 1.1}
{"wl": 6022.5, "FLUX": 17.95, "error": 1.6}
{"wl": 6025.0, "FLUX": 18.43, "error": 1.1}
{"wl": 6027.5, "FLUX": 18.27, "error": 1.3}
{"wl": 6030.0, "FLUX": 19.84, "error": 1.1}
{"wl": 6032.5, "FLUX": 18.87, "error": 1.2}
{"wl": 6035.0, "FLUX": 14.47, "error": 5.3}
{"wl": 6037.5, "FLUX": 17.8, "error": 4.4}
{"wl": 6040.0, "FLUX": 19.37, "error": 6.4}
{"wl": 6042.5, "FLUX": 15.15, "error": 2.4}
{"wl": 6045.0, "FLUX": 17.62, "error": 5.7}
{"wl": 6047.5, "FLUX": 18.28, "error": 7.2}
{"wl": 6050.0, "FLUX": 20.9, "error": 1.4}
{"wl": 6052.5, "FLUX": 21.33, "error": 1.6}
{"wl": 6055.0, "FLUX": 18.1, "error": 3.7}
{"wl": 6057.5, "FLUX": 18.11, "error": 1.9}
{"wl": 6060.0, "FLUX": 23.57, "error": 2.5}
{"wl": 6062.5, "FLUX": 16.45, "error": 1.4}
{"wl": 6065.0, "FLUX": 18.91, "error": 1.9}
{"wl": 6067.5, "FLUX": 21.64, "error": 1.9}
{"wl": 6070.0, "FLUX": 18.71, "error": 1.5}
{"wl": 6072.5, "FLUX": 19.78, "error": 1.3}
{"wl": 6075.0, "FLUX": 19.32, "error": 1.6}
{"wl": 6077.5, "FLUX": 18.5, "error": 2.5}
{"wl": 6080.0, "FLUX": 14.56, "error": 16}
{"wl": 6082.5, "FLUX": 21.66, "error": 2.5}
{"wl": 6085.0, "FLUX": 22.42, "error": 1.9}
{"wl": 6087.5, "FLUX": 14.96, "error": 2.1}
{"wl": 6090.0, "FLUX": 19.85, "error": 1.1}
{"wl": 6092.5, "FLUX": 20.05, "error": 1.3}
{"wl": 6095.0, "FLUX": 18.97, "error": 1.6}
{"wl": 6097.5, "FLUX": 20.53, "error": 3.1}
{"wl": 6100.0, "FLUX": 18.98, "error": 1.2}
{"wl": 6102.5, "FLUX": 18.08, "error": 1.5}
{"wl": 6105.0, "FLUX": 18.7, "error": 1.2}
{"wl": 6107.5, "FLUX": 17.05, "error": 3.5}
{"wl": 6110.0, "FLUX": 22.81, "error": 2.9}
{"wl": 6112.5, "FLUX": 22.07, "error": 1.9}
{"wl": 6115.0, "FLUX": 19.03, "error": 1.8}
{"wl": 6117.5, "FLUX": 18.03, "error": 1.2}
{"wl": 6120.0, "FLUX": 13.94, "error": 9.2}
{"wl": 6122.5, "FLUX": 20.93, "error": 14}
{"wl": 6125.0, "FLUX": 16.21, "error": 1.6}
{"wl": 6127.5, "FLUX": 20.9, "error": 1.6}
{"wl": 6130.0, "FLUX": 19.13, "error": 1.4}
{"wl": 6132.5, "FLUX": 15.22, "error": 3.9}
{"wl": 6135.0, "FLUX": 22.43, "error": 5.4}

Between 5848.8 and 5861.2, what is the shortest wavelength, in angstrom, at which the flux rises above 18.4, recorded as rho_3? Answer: 5850.0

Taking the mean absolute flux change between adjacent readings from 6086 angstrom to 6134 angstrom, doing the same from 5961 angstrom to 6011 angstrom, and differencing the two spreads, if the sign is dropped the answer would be 1.8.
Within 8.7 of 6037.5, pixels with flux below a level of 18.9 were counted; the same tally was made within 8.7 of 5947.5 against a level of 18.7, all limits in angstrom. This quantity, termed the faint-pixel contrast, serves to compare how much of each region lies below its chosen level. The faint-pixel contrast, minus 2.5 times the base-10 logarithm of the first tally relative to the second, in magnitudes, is -1.7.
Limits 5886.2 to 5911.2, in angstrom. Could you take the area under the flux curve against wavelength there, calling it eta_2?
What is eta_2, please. 437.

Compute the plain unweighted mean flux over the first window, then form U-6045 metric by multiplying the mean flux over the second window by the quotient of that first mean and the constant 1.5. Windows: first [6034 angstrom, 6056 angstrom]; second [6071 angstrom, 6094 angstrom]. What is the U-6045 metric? 230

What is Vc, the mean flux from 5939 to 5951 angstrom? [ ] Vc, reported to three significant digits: 19.4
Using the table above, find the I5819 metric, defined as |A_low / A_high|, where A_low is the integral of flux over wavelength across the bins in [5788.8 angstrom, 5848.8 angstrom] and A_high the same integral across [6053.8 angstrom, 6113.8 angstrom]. 1.04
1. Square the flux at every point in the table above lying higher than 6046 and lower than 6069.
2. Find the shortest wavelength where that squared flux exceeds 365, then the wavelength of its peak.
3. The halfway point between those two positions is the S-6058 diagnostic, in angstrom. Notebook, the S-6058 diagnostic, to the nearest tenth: 6055.0 angstrom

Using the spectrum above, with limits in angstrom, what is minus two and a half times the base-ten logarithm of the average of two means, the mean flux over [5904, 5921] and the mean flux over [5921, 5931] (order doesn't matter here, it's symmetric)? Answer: -3.23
